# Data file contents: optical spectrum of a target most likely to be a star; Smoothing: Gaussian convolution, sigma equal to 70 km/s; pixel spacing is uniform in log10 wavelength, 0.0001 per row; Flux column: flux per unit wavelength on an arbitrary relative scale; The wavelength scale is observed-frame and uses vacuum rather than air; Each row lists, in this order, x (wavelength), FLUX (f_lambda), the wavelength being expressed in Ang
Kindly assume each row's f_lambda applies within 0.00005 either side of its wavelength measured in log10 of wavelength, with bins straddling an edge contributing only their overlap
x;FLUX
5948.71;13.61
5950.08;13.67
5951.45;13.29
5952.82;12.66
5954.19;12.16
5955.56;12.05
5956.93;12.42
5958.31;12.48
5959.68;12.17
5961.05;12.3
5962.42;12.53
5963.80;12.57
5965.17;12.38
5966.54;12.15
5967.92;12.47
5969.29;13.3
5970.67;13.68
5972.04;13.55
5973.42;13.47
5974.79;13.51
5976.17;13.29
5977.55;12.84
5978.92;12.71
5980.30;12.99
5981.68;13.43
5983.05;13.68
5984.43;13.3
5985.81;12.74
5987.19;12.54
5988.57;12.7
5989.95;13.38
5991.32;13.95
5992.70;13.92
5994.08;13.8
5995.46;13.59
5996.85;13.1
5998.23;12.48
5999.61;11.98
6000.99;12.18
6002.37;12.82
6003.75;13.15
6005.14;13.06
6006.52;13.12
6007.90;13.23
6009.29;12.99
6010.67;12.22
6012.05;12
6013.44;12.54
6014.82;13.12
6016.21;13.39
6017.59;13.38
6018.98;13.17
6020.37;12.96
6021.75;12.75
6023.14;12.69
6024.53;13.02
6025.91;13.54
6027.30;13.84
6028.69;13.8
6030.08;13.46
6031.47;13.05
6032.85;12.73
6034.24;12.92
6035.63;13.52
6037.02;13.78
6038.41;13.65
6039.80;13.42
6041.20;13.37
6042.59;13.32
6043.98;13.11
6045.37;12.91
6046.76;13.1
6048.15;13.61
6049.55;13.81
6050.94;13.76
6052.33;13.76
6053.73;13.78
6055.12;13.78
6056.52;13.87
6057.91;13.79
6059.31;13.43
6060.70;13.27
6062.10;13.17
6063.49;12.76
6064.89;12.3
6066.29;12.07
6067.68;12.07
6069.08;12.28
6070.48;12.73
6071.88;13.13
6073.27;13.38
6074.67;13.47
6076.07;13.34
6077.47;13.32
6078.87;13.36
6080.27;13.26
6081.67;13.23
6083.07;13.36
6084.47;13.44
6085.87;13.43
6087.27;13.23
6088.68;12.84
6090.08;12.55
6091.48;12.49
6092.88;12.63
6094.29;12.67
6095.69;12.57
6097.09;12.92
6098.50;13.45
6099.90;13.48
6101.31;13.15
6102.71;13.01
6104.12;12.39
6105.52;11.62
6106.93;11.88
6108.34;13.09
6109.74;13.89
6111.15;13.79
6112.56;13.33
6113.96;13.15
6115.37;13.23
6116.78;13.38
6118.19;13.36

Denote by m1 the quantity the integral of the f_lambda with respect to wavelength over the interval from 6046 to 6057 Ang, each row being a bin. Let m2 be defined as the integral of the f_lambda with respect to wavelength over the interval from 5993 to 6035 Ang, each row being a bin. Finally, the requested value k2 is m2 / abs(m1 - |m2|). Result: 1.4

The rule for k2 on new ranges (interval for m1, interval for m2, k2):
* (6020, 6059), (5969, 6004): 7.4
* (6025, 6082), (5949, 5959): 0.2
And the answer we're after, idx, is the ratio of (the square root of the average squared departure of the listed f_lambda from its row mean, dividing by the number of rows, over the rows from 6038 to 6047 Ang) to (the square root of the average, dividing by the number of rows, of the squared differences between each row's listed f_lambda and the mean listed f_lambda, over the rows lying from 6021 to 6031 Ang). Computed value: 0.5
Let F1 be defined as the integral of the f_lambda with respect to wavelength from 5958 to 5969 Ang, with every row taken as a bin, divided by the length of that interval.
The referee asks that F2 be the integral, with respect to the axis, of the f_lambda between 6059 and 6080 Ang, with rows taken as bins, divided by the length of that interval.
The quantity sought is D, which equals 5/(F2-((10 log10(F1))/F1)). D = 0.4147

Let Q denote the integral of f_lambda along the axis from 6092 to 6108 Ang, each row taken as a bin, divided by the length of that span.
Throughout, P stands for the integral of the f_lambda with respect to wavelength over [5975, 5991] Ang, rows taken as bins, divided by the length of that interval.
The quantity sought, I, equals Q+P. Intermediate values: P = 13.1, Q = 12.71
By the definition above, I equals 25.8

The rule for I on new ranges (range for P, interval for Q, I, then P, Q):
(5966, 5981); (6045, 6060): 26.7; 13.1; 13.61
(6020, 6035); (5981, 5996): 26.5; 13.2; 13.37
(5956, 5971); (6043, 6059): 26.1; 12.5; 13.56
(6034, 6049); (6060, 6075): 26.1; 13.3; 12.77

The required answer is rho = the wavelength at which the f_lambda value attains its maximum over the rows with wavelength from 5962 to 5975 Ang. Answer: 5970.67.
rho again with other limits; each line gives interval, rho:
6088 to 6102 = 6099.90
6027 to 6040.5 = 6027.30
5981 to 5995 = 5991.32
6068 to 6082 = 6074.67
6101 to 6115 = 6109.74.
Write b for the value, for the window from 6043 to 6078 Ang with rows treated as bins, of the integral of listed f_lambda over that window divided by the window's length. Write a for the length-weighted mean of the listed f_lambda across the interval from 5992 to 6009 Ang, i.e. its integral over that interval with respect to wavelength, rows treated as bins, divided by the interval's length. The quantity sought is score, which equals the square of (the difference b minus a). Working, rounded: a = 13.0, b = 13.2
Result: 0.030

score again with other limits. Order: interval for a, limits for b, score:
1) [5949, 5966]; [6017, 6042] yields 0.485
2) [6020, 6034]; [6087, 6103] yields 0.081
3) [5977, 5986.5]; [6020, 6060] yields 0.087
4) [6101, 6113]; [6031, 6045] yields 0.158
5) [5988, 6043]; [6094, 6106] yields 0.083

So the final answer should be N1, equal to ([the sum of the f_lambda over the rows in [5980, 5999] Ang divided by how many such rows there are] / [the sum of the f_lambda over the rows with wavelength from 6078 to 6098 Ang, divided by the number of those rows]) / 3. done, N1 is 0.340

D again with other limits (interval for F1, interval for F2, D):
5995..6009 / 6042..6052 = 0.3988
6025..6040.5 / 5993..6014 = 0.4168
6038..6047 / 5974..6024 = 0.4107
